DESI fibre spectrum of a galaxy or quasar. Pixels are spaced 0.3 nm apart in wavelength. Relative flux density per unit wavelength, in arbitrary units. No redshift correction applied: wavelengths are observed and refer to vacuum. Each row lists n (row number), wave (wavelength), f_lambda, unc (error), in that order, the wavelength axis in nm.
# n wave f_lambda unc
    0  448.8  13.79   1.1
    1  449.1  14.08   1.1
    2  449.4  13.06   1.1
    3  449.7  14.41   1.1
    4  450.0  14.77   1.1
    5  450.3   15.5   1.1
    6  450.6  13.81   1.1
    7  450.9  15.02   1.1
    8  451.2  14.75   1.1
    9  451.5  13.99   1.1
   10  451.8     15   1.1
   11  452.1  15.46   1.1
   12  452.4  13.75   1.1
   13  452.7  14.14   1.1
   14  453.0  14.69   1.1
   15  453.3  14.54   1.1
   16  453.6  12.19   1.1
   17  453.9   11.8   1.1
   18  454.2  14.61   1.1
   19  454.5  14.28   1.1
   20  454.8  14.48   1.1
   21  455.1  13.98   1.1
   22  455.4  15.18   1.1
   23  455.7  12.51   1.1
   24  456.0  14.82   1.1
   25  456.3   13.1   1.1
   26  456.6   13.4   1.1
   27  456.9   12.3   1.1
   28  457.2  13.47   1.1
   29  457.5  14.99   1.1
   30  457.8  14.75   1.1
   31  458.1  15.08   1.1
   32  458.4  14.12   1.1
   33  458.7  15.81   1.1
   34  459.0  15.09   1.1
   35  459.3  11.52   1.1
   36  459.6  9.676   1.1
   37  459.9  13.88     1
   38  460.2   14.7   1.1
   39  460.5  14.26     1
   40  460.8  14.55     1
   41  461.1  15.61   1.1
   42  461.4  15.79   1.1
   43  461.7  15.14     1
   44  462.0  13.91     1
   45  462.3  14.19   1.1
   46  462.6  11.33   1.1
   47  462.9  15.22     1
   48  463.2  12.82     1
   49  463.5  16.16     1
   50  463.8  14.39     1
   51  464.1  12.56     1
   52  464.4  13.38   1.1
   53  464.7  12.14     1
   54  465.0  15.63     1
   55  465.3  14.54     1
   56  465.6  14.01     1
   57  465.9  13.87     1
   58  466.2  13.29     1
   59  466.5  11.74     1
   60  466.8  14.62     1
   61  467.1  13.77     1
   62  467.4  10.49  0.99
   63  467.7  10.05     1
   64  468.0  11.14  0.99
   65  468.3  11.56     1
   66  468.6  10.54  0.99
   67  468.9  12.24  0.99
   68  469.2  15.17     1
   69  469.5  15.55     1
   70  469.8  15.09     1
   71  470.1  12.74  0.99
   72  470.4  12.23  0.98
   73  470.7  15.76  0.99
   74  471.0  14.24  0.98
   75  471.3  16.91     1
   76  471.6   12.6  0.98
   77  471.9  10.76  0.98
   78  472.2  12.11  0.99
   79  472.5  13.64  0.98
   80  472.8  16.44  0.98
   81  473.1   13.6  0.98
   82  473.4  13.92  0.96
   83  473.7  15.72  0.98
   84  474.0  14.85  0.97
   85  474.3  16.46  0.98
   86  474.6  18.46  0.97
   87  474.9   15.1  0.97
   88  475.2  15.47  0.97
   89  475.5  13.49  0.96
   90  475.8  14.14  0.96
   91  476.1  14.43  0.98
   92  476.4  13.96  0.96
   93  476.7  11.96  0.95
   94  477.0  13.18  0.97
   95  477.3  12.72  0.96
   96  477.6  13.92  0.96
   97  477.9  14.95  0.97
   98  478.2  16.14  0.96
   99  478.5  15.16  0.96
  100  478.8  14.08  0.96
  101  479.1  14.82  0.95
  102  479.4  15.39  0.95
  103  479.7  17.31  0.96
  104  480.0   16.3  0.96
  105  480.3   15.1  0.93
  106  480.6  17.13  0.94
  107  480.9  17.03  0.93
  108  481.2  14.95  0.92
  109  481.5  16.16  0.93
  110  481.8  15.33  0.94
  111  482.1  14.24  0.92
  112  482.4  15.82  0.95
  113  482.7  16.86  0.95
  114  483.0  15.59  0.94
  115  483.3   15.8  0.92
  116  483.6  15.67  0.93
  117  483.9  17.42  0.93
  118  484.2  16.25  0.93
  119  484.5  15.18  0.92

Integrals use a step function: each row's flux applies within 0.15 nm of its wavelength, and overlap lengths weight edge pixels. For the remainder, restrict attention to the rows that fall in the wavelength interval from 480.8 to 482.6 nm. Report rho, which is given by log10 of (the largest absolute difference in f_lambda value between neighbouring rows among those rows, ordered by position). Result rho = 0.32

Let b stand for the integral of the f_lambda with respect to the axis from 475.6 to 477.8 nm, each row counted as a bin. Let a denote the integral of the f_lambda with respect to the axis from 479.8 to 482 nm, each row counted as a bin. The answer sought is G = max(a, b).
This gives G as 35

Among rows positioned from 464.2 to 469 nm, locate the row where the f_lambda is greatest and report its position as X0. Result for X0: 465.0 nm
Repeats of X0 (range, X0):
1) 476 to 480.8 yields 479.7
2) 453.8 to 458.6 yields 455.4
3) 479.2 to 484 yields 483.9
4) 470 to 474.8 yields 474.6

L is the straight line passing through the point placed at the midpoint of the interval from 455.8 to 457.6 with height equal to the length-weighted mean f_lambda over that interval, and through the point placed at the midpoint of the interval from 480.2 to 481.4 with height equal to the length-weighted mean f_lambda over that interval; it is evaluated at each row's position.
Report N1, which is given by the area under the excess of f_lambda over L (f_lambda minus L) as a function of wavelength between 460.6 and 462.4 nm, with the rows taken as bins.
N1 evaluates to 1.4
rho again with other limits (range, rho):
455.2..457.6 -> 0.43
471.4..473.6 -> 0.45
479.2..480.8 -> 0.31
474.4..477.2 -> 0.53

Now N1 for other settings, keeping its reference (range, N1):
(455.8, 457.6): 0.0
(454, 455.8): 1.3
